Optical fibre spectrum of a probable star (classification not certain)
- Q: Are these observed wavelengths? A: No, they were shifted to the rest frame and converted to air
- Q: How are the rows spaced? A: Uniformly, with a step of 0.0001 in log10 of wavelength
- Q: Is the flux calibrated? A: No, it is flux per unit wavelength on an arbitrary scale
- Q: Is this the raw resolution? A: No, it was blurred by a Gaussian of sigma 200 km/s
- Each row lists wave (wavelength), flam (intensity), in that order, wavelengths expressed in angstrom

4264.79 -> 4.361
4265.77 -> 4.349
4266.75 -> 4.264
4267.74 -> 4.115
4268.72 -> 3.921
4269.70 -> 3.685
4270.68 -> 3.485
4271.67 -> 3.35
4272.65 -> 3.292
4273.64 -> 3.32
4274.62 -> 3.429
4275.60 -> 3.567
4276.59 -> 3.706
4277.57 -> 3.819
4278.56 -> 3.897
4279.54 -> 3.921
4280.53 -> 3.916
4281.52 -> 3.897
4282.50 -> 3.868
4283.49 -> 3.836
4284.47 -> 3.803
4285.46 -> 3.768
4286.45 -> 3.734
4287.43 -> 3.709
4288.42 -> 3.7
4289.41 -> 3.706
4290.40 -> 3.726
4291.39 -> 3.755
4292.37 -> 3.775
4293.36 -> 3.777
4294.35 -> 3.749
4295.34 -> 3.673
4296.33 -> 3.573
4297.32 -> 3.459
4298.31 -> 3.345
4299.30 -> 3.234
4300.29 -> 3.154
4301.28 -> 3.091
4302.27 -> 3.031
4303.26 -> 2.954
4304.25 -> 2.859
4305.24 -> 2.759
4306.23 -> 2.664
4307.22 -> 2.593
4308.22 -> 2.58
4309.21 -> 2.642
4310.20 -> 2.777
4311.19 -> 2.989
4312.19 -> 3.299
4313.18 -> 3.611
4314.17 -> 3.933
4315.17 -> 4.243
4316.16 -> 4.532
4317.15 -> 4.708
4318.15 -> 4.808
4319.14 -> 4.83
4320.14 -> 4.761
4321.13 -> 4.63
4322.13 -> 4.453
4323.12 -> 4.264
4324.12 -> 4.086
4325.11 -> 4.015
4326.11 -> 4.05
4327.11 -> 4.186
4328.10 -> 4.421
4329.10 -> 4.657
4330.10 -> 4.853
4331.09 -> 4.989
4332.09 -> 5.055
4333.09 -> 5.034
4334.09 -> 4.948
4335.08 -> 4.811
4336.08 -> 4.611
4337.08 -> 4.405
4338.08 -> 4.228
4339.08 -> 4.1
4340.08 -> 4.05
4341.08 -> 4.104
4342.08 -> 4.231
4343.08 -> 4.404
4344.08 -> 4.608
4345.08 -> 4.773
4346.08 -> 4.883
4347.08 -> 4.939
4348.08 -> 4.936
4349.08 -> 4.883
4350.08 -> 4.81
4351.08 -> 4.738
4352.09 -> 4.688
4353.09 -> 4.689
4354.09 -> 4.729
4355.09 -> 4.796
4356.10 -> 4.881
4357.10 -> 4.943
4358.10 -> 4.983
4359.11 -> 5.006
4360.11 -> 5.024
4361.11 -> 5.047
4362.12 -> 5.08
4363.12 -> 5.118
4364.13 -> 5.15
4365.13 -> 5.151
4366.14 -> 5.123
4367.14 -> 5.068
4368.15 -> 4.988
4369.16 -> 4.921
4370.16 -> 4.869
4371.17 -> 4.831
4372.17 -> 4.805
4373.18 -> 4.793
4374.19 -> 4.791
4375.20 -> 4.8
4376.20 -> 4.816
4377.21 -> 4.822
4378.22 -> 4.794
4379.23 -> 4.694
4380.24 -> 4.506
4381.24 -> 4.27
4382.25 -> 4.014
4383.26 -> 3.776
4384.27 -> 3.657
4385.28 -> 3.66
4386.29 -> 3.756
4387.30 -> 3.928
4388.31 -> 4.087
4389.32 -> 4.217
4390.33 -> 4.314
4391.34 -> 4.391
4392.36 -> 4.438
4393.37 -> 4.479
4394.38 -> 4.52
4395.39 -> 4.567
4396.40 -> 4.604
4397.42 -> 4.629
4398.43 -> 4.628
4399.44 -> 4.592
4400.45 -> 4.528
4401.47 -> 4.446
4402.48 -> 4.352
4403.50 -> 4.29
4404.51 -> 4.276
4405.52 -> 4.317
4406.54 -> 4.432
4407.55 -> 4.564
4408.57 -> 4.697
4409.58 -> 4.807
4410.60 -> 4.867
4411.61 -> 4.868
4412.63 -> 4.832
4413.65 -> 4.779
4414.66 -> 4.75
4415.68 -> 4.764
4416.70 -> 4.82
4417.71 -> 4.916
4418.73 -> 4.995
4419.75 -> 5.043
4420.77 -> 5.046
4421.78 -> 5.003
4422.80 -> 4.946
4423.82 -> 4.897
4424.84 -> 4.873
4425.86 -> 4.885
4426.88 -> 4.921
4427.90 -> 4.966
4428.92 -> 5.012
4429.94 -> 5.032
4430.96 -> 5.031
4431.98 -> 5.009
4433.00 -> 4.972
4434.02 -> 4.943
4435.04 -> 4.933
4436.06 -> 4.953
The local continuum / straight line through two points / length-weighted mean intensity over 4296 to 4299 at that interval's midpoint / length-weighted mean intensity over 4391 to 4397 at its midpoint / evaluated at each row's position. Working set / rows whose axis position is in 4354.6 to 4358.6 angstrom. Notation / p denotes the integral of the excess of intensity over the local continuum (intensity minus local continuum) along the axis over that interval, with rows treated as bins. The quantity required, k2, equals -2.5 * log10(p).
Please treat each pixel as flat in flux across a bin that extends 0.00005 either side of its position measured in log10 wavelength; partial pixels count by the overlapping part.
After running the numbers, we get -1.3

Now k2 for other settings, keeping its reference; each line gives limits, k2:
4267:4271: -1.1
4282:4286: -0.8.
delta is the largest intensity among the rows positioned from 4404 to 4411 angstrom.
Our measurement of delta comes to 4.867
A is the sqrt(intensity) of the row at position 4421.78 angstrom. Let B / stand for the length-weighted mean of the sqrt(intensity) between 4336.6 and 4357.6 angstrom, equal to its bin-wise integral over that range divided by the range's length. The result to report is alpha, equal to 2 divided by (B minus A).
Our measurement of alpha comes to -22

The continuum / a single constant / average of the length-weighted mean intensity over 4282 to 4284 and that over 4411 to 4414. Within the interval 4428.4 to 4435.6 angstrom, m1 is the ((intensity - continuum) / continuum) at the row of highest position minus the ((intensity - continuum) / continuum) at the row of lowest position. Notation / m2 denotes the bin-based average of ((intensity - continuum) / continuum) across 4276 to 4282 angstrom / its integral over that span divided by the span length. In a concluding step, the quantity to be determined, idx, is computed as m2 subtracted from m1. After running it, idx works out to 0.09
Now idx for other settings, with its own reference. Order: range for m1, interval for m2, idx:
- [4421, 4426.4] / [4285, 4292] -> 0.12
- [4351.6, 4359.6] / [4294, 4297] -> 0.23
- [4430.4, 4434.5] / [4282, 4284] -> 0.09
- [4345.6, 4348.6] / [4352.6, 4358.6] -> -0.10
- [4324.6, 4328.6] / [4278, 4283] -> 0.20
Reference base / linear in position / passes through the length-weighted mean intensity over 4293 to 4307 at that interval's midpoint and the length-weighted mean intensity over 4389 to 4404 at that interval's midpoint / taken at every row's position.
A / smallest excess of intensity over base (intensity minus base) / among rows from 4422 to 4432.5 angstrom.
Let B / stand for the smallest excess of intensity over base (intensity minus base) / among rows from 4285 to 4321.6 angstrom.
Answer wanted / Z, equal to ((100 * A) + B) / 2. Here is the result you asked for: 2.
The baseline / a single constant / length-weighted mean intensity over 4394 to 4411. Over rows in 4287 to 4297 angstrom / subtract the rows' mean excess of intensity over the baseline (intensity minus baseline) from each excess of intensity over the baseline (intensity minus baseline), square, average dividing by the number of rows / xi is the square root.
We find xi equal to 0.06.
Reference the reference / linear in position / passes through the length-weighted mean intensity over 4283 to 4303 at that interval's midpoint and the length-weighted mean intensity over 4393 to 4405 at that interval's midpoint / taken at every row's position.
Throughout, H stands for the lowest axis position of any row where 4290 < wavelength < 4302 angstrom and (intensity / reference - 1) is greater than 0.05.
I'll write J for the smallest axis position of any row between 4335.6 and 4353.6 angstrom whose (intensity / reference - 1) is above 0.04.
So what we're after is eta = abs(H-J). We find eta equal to 44.7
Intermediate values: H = 4291.39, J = 4336.08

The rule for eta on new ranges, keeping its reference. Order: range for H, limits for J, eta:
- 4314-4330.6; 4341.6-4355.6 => 26.9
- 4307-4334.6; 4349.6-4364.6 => 34.9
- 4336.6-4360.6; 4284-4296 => 52.6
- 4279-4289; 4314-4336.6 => 34.6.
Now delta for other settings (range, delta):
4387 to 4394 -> 4.479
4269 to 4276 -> 3.685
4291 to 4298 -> 3.777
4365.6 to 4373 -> 5.123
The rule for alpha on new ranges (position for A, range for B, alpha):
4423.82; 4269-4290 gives -7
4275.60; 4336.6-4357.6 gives 8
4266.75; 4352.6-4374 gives 13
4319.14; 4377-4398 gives -15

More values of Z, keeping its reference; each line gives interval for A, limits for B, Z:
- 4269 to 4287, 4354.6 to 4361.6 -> 22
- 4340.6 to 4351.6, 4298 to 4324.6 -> 17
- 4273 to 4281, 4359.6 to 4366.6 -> 23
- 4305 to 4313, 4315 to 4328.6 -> -37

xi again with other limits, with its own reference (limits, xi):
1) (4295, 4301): 0.18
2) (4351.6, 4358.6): 0.11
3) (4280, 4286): 0.05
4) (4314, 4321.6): 0.29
